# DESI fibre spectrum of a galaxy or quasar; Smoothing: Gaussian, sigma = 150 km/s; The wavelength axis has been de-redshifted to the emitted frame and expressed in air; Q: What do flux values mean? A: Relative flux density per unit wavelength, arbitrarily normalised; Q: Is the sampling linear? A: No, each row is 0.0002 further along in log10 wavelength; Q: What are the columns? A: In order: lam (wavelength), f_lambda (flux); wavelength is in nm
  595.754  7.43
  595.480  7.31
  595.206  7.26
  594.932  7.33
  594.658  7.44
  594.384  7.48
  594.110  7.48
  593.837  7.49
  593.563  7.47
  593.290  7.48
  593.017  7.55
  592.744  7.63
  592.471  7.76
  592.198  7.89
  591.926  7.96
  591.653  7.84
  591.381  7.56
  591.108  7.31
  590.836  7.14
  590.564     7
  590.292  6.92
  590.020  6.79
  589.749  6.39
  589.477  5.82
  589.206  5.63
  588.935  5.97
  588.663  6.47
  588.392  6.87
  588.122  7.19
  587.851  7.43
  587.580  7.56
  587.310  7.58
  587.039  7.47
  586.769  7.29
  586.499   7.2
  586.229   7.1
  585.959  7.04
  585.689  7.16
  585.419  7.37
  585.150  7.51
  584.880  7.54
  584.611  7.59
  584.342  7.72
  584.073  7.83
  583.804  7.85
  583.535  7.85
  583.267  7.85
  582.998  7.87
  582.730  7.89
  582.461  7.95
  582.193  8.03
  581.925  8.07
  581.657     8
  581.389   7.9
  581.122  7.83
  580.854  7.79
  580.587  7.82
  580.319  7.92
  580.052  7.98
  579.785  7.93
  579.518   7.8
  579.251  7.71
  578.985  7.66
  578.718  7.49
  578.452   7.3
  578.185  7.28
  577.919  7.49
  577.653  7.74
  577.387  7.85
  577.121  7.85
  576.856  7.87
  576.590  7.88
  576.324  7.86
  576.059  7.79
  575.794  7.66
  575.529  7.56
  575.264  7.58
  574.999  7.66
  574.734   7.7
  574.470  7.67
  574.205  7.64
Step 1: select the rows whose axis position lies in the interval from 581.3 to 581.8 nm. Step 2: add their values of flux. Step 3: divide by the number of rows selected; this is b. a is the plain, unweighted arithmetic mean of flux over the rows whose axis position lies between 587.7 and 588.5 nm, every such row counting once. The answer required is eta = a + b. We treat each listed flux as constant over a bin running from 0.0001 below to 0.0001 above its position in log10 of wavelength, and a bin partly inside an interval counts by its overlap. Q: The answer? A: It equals 15.1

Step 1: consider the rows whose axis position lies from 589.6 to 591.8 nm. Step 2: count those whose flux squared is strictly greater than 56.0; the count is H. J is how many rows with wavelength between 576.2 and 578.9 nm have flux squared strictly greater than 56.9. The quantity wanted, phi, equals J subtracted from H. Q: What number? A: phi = -4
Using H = 2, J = 6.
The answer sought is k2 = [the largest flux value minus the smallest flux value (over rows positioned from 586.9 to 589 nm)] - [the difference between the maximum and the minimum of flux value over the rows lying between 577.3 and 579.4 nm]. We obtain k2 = 1.0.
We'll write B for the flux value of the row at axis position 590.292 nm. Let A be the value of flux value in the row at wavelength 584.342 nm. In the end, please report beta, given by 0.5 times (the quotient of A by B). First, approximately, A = 7.72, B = 6.92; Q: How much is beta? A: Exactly 0.558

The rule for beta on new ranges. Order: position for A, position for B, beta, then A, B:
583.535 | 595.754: 0.528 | 7.85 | 7.43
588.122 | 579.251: 0.466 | 7.19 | 7.71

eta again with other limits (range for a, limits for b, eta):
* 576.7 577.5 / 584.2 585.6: 15.4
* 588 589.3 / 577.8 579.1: 13.9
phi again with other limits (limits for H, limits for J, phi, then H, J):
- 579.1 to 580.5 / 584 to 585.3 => 2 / 5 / 3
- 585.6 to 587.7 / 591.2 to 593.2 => -5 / 2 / 7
